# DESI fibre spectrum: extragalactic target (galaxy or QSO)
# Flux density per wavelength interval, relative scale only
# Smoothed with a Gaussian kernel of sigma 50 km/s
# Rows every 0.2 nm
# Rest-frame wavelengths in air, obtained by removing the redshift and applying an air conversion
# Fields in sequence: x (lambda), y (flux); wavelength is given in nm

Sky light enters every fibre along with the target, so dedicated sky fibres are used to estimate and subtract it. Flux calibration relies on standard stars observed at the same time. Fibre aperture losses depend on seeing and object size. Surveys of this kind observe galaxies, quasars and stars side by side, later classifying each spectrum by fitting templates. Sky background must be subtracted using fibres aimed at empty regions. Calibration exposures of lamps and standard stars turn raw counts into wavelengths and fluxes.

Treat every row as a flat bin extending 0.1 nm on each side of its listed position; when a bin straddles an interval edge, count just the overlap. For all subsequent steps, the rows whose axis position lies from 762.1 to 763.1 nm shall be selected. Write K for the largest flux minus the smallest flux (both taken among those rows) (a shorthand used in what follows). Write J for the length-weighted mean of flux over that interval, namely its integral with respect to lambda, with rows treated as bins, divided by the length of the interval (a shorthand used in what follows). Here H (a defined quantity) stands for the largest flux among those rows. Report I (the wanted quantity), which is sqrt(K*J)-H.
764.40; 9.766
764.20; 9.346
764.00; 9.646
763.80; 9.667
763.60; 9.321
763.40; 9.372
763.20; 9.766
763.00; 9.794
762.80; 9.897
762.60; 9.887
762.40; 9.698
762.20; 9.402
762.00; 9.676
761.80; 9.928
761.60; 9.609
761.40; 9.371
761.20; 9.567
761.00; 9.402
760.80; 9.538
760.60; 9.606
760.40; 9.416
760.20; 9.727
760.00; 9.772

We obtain -7.70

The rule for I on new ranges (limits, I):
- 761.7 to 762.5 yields -7.67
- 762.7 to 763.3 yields -8.76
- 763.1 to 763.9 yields -7.71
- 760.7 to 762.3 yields -7.62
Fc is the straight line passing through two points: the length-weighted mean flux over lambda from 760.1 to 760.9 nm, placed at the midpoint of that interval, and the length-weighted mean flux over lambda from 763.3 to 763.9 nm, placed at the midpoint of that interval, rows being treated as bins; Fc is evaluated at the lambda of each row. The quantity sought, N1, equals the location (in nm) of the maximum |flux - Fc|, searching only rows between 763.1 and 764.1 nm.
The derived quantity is 763.20 nm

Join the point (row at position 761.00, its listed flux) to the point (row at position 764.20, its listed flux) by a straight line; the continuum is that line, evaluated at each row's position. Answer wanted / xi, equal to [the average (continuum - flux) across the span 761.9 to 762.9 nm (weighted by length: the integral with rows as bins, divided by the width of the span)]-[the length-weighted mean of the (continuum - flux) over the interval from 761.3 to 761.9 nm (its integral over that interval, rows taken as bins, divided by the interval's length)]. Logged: -0.09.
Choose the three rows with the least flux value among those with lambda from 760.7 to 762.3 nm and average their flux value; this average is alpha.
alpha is 9.392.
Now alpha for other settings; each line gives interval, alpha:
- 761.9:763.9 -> 9.365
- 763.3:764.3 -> 9.346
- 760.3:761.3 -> 9.452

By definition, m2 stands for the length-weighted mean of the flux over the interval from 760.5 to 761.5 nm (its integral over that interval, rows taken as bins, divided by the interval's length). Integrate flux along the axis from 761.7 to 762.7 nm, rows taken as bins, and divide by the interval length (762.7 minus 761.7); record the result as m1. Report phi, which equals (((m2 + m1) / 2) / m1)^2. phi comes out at 0.98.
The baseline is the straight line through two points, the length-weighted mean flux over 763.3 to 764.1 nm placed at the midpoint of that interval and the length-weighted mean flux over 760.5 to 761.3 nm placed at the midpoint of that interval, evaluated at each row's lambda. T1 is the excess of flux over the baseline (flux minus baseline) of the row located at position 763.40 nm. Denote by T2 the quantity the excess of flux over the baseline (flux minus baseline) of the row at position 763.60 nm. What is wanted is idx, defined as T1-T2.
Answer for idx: 0.05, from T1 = -0.1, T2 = -0.18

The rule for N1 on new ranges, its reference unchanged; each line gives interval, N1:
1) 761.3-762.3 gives 761.80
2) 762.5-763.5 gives 762.80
